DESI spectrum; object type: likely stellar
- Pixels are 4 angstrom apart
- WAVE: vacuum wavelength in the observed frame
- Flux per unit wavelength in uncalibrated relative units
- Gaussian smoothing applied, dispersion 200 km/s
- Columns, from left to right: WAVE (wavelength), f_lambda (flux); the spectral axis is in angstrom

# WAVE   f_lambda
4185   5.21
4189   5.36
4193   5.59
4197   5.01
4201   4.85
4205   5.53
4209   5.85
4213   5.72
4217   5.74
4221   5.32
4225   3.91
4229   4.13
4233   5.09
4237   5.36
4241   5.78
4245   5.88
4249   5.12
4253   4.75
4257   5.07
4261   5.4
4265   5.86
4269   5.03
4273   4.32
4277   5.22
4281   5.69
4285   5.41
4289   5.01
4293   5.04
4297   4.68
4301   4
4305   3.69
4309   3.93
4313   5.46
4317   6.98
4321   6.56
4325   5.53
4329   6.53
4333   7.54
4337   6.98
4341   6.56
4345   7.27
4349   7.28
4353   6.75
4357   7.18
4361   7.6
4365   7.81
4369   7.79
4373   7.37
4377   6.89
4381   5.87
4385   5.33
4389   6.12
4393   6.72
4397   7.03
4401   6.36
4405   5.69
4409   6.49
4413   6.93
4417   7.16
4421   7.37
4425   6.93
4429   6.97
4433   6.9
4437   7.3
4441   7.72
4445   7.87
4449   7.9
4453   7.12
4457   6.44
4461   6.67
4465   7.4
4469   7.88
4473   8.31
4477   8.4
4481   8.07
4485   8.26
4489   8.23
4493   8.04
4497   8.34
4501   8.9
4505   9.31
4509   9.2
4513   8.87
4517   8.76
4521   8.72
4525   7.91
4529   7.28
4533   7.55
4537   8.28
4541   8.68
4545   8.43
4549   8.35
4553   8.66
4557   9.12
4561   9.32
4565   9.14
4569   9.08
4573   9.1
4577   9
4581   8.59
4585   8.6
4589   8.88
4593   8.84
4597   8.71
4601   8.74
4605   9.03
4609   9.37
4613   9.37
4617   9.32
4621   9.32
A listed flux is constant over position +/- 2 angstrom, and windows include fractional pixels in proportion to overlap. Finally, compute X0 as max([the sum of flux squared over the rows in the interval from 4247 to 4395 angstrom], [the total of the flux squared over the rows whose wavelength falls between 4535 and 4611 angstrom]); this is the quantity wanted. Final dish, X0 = 1486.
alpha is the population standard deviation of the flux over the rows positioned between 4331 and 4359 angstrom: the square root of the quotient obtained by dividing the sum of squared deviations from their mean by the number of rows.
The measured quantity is 0.31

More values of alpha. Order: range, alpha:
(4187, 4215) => 0.34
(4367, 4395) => 0.80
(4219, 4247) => 0.71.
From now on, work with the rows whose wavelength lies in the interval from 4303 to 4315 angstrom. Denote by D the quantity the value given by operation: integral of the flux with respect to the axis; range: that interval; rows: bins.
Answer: 52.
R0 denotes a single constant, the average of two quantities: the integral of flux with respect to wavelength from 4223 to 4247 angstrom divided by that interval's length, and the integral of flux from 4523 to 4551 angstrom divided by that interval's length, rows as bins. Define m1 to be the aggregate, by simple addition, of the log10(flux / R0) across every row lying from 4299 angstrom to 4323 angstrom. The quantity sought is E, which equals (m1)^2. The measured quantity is 0.54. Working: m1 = -0.7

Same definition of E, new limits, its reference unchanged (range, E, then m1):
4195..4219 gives 0.23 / -0.5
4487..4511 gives 0.53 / 0.7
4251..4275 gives 0.46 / -0.7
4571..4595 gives 0.61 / 0.8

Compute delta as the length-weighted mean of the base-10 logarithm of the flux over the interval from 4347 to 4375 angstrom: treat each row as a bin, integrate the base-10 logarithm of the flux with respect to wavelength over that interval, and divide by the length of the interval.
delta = 0.87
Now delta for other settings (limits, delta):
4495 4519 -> 0.95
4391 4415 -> 0.81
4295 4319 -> 0.67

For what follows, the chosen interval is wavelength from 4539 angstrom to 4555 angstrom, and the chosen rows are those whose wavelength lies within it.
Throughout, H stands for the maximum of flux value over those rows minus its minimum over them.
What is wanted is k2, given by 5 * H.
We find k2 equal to 2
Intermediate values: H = 0.3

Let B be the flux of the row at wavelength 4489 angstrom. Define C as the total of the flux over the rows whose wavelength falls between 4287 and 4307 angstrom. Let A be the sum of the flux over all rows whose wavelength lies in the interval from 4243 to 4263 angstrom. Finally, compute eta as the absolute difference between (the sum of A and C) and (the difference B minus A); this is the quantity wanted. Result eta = 67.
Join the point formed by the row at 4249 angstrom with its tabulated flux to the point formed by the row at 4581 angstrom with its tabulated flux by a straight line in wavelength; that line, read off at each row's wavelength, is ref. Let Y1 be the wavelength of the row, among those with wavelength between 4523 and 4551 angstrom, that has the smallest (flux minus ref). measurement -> 4529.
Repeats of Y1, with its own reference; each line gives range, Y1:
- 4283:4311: 4305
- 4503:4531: 4529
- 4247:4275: 4273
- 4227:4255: 4229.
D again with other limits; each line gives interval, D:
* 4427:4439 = 85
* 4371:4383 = 81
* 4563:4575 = 109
